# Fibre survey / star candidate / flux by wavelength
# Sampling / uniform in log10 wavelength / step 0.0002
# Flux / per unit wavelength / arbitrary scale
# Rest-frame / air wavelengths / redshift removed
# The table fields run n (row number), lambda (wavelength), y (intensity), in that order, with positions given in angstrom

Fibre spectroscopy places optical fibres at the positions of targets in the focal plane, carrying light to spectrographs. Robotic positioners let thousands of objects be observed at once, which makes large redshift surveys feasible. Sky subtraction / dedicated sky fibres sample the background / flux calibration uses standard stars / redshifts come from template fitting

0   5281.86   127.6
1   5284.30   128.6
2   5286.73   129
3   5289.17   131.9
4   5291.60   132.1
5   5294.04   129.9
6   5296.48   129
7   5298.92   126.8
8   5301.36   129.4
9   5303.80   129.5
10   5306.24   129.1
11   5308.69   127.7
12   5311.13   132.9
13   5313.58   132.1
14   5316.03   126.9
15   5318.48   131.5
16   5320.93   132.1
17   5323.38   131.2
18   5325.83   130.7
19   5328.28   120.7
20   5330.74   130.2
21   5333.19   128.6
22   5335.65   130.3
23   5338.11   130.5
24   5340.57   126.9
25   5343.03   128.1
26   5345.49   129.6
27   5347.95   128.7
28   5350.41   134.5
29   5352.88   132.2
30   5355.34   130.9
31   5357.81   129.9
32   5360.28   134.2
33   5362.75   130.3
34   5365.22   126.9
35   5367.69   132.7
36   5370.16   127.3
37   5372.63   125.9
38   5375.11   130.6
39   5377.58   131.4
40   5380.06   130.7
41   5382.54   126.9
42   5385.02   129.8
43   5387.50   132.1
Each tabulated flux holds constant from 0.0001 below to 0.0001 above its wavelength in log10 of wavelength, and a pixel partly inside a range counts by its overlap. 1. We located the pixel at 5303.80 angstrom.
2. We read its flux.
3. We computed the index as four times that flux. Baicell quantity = 518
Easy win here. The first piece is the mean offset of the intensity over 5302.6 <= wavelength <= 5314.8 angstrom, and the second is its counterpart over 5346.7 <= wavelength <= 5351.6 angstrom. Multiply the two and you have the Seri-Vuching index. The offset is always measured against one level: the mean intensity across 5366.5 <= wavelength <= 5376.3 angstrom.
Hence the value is 3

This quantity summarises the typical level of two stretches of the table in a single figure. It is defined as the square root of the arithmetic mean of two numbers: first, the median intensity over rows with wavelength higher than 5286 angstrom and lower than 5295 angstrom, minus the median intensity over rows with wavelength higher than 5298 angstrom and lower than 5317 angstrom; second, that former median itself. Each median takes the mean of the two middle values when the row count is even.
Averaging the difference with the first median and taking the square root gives 8.14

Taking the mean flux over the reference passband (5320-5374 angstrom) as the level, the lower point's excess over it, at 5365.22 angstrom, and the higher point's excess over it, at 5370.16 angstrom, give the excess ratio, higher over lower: 0.9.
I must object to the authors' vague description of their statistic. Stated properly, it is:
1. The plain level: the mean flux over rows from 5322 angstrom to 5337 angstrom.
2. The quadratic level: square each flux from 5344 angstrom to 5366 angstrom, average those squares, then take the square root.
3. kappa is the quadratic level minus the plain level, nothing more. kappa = 2.2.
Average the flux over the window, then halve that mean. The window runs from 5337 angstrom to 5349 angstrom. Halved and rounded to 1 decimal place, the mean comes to 64.4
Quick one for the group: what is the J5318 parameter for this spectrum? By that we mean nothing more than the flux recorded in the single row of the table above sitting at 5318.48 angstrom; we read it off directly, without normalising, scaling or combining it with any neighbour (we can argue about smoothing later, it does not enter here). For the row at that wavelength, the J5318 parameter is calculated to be 131.5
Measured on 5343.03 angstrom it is 128.1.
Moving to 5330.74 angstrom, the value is 130.2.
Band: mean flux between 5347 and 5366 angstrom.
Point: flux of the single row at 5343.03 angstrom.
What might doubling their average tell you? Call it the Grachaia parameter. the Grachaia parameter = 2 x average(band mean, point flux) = 259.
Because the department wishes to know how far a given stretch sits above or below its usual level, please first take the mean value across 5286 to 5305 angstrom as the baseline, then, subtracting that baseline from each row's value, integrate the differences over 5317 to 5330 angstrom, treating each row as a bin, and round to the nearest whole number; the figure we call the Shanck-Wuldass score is -6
